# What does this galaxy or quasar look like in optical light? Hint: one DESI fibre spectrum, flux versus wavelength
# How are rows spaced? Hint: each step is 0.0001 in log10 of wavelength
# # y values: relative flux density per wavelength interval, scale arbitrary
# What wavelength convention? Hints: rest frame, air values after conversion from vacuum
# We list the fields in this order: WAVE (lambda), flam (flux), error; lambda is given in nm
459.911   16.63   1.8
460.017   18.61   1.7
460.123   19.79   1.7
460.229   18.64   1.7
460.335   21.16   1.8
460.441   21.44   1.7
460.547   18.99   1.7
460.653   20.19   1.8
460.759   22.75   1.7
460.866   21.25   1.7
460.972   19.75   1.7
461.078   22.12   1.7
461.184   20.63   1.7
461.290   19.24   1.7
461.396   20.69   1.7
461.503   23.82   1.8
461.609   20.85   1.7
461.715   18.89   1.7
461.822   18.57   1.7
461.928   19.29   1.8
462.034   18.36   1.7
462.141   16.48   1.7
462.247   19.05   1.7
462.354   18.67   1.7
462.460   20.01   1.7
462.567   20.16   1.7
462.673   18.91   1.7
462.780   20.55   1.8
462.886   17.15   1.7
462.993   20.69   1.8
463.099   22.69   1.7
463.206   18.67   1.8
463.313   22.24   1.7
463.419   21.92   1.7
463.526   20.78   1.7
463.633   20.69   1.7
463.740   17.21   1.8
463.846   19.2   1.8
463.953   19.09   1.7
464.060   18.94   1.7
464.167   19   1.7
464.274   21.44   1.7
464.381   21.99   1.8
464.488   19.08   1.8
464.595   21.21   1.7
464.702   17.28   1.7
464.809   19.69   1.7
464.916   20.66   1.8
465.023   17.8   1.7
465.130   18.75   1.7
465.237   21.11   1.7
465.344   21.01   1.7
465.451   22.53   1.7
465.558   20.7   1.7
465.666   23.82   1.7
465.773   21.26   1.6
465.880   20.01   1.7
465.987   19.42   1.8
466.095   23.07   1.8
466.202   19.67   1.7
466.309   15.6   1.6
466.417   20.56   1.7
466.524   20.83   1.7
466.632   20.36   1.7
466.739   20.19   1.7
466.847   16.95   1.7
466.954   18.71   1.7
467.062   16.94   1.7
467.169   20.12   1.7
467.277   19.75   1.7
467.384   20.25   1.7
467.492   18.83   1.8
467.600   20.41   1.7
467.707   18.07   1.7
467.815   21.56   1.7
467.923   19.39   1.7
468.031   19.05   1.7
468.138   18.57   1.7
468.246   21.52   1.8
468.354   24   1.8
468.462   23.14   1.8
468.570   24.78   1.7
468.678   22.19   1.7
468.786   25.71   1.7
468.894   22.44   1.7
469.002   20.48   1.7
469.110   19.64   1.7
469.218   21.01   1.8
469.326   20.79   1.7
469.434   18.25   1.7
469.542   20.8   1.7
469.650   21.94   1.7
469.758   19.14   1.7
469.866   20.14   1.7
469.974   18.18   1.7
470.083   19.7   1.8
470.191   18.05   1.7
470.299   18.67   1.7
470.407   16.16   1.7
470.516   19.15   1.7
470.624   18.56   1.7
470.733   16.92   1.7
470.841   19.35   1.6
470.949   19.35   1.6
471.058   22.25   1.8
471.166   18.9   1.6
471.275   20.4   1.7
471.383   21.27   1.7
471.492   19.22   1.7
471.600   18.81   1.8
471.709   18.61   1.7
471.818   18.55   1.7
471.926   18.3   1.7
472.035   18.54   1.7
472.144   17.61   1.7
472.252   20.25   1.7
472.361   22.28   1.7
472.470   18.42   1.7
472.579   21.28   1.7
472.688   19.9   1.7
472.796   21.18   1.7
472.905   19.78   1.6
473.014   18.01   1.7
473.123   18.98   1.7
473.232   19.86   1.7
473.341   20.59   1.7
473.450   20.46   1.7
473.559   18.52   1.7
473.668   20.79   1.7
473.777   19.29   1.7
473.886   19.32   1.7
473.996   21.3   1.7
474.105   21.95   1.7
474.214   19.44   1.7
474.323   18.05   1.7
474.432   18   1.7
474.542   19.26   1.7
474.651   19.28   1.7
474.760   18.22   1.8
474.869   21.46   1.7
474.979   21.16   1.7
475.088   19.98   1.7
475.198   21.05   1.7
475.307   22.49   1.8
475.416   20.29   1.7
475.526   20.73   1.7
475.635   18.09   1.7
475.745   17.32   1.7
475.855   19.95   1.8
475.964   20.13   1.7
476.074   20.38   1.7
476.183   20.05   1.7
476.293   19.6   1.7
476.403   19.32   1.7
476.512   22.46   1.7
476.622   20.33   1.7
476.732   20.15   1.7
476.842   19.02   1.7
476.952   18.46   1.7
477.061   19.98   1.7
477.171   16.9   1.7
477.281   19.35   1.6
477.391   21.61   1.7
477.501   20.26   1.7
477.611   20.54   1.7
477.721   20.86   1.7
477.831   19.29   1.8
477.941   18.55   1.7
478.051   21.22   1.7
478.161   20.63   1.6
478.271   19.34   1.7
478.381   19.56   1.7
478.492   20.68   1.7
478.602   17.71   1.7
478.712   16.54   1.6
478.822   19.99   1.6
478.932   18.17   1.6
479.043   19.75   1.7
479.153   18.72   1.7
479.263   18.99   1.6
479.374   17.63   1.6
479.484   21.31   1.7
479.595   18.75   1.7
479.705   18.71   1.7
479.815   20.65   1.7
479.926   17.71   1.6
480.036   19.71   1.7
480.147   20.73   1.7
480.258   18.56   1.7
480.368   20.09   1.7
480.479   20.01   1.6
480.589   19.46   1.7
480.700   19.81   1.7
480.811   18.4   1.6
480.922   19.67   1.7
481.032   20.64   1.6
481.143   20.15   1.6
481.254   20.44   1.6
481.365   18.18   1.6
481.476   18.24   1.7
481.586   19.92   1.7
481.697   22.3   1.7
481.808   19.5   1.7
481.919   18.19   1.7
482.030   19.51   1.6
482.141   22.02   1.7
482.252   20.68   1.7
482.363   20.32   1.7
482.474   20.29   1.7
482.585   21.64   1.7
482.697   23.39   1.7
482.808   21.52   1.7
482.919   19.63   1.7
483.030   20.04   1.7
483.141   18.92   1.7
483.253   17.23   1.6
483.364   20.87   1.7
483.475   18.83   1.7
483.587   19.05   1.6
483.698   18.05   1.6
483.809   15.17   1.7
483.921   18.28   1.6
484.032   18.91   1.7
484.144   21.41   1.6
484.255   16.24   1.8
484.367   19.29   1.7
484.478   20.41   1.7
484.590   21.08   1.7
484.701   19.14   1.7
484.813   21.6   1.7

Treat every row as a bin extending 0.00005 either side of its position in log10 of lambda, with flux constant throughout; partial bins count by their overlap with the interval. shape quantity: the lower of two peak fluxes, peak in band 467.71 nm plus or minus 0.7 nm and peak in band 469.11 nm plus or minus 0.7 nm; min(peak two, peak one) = 24.0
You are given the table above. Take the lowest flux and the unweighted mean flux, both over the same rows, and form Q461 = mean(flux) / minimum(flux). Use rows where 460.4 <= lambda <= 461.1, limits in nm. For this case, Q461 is 1.10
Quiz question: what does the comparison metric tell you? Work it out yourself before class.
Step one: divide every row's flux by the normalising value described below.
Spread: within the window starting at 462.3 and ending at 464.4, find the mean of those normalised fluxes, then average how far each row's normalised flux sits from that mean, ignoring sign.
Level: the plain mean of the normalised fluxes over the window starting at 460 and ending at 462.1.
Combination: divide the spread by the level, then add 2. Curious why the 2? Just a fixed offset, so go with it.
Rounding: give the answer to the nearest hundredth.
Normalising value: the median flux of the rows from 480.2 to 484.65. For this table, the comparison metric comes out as 2.06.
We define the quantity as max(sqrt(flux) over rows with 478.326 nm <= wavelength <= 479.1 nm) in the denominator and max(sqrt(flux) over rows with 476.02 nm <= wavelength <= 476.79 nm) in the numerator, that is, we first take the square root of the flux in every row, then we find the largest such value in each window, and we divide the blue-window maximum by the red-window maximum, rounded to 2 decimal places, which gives 1.04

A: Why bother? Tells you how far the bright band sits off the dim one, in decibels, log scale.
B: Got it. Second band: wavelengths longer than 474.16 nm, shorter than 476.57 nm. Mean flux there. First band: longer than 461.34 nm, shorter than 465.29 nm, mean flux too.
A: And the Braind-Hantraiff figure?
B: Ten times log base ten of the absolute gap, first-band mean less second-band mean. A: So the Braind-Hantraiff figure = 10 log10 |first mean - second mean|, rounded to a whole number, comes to -11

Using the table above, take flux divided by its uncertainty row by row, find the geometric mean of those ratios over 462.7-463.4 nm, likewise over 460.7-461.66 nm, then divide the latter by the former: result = 1.07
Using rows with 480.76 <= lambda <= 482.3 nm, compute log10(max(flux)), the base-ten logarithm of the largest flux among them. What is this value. 1.35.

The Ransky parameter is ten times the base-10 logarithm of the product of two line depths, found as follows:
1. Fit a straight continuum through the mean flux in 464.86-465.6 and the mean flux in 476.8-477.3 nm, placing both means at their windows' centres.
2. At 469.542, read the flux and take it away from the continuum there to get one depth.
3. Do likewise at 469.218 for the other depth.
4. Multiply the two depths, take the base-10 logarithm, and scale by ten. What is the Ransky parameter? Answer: 0.9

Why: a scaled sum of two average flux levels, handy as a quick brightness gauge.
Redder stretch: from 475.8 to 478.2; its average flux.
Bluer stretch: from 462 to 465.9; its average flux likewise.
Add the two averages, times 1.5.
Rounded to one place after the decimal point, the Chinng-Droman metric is 59.9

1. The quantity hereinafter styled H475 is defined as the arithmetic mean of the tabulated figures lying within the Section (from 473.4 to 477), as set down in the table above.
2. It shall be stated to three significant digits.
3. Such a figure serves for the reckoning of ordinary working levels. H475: 19.9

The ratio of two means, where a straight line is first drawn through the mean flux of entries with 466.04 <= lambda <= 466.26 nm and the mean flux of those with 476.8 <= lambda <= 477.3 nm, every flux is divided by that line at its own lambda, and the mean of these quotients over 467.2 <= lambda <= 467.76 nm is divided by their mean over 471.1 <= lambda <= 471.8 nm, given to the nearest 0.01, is 0.95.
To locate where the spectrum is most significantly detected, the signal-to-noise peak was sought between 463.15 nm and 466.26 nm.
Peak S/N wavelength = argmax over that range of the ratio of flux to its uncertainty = 465.666 nm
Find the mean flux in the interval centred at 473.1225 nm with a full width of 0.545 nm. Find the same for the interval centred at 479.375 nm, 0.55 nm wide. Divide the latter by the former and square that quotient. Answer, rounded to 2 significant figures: 0.96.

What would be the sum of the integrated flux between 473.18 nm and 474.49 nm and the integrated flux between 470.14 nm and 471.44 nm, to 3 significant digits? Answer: 50.7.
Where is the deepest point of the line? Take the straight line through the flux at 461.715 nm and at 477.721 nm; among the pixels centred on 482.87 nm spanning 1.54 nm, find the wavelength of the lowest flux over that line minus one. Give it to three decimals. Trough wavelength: 483.253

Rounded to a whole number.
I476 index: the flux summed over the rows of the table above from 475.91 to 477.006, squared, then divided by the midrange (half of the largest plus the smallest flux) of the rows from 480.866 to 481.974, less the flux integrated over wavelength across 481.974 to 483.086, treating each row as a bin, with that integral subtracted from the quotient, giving 1951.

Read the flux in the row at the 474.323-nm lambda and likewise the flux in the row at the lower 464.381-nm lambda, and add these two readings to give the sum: 40.0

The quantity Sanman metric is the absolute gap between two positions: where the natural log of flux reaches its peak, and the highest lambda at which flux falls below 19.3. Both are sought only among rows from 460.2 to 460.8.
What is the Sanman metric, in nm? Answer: 0.21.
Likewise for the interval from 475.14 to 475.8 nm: 0.44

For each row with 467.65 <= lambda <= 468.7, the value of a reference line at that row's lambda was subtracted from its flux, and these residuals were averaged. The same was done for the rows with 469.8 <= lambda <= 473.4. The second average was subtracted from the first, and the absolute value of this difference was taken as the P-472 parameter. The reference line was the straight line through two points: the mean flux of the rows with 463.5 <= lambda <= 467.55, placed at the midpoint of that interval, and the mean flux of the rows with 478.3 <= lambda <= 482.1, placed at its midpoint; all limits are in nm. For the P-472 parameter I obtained 1.8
